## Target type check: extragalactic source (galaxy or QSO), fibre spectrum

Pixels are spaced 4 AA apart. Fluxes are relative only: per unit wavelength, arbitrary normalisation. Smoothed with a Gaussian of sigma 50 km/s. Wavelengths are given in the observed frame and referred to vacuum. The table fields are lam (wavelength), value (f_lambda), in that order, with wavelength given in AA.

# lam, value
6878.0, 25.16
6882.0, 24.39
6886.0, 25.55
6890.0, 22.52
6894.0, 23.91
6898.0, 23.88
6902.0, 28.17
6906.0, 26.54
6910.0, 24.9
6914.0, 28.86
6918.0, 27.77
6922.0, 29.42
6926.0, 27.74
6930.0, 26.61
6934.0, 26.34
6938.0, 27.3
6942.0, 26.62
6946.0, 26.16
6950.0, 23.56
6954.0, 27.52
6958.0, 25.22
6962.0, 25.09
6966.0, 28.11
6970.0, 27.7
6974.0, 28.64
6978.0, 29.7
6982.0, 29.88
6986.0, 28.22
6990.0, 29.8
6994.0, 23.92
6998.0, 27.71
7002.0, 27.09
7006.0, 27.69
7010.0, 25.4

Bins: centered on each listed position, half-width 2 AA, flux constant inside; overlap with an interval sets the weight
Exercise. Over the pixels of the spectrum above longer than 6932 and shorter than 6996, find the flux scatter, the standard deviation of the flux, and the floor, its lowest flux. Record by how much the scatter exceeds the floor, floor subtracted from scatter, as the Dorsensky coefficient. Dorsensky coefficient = -21.6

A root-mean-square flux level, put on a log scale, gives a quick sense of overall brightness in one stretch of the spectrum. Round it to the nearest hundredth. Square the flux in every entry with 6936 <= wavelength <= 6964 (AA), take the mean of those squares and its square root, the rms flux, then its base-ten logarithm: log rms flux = 1.41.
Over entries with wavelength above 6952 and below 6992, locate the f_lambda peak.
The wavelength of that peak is 6982.0 AA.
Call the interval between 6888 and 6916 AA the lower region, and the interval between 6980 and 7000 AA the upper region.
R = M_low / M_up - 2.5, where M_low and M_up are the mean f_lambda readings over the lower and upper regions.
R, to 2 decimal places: -1.58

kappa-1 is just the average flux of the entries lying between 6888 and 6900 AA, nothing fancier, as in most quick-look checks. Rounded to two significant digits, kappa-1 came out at 23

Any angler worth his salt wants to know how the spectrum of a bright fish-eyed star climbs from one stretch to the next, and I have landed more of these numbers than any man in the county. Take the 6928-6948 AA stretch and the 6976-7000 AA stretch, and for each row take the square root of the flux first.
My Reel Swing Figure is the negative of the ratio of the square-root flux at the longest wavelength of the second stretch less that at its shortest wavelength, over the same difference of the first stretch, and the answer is -4.2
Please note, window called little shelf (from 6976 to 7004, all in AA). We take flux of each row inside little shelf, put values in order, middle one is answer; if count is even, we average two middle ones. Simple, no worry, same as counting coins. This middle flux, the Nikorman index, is 28.2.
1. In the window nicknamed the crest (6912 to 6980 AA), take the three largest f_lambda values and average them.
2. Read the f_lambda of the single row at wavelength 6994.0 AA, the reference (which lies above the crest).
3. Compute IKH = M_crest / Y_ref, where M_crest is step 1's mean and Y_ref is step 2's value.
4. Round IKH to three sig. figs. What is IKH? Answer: 1.23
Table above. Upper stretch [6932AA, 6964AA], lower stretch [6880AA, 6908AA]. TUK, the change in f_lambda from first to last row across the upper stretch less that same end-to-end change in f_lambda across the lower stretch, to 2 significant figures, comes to -3.4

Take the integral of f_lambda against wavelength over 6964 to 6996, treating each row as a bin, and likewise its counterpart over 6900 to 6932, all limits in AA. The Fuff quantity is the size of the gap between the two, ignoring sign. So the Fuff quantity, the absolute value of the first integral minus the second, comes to 24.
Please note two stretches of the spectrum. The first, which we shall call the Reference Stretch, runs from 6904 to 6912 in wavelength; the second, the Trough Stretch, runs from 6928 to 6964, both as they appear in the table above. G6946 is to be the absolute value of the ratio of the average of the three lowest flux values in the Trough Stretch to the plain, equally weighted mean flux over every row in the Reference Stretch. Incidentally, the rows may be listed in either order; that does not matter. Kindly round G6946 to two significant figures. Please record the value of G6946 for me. 0.96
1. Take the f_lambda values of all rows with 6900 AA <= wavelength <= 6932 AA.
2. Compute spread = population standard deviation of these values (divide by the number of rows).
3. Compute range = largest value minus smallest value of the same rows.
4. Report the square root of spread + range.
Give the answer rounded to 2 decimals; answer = 2.42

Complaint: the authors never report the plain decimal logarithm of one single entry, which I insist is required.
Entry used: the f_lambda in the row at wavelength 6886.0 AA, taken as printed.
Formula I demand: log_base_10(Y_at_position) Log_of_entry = 1.41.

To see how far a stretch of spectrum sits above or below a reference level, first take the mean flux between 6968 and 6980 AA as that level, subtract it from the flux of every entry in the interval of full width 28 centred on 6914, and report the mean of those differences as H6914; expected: -1.1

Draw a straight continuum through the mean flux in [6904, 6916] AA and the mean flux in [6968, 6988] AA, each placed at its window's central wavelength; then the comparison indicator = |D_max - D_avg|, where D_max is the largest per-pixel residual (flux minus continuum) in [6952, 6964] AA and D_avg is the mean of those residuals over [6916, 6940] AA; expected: 0.8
